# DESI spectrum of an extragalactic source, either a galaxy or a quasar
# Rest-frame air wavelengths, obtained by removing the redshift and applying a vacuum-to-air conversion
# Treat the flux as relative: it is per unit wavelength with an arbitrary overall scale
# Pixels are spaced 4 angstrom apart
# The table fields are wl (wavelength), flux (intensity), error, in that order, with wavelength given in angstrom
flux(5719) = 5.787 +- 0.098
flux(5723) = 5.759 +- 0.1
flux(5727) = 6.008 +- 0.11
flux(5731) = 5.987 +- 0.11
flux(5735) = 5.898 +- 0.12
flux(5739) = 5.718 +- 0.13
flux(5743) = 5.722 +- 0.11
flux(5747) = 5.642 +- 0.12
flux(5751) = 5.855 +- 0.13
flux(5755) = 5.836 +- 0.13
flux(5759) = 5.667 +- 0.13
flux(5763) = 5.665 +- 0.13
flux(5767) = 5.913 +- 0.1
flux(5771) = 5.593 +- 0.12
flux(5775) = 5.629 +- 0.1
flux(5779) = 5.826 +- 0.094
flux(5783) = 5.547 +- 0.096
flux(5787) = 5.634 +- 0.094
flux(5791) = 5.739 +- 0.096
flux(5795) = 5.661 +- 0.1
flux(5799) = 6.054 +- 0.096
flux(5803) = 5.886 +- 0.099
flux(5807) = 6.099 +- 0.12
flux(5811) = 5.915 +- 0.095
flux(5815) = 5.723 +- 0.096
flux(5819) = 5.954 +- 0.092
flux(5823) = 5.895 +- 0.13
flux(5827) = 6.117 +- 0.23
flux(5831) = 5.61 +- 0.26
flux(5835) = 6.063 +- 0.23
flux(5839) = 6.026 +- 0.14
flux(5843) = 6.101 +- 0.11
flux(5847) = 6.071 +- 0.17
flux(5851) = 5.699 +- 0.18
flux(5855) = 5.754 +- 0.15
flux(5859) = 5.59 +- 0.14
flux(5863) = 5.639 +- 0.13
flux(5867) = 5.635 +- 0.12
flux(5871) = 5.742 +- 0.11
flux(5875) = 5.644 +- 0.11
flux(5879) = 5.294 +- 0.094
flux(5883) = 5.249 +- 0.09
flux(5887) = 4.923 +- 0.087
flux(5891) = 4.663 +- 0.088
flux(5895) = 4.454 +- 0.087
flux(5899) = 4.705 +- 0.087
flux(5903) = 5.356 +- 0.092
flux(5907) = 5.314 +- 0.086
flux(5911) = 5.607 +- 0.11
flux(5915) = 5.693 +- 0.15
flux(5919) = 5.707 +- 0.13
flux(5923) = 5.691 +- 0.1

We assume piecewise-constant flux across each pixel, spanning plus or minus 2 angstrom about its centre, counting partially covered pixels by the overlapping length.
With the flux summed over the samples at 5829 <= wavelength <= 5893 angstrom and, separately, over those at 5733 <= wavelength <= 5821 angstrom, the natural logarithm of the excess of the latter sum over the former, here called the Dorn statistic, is 3.62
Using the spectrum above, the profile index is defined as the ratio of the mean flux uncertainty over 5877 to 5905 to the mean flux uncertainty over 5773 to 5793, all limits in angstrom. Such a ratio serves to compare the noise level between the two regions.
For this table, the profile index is 0.93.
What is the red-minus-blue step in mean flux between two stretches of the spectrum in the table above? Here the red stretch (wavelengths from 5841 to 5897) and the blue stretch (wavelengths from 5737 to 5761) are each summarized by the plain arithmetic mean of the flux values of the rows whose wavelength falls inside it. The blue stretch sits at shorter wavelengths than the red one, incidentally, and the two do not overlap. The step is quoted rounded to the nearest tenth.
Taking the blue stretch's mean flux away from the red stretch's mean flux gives -0.3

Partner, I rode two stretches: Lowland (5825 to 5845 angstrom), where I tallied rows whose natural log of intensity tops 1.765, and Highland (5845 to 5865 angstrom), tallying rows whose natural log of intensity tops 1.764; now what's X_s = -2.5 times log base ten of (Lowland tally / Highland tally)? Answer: -1.5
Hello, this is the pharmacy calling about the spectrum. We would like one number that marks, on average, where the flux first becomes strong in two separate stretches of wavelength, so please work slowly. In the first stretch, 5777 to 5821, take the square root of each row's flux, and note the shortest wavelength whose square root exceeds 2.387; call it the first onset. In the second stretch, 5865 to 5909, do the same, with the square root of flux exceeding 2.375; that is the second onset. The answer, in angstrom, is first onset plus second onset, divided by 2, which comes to 5825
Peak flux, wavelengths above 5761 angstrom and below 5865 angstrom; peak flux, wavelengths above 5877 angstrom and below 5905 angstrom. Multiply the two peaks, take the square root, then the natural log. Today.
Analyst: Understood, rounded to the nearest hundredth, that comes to 1.74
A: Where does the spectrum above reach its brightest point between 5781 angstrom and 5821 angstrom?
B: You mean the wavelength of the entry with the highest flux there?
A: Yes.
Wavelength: 5807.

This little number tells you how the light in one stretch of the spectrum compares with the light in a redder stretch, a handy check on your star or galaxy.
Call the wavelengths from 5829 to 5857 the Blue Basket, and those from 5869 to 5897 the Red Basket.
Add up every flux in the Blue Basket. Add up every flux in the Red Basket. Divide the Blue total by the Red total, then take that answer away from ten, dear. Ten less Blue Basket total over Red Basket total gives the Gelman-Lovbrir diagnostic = 8.85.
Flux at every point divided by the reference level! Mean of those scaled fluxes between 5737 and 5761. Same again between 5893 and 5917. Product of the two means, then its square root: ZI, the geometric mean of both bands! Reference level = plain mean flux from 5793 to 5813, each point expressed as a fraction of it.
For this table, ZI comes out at 0.92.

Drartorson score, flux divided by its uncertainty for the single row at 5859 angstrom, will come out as 40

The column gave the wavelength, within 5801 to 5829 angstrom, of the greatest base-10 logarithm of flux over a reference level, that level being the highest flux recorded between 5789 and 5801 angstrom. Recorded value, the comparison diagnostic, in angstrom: 5827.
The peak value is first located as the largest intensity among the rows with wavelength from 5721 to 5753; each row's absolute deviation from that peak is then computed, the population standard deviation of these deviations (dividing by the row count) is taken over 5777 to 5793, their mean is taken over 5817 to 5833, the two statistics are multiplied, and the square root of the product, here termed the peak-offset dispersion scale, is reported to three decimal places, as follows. 0.133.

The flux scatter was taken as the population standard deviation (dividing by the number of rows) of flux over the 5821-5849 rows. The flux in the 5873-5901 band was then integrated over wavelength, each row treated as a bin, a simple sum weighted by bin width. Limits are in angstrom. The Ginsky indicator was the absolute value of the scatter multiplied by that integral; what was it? 23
